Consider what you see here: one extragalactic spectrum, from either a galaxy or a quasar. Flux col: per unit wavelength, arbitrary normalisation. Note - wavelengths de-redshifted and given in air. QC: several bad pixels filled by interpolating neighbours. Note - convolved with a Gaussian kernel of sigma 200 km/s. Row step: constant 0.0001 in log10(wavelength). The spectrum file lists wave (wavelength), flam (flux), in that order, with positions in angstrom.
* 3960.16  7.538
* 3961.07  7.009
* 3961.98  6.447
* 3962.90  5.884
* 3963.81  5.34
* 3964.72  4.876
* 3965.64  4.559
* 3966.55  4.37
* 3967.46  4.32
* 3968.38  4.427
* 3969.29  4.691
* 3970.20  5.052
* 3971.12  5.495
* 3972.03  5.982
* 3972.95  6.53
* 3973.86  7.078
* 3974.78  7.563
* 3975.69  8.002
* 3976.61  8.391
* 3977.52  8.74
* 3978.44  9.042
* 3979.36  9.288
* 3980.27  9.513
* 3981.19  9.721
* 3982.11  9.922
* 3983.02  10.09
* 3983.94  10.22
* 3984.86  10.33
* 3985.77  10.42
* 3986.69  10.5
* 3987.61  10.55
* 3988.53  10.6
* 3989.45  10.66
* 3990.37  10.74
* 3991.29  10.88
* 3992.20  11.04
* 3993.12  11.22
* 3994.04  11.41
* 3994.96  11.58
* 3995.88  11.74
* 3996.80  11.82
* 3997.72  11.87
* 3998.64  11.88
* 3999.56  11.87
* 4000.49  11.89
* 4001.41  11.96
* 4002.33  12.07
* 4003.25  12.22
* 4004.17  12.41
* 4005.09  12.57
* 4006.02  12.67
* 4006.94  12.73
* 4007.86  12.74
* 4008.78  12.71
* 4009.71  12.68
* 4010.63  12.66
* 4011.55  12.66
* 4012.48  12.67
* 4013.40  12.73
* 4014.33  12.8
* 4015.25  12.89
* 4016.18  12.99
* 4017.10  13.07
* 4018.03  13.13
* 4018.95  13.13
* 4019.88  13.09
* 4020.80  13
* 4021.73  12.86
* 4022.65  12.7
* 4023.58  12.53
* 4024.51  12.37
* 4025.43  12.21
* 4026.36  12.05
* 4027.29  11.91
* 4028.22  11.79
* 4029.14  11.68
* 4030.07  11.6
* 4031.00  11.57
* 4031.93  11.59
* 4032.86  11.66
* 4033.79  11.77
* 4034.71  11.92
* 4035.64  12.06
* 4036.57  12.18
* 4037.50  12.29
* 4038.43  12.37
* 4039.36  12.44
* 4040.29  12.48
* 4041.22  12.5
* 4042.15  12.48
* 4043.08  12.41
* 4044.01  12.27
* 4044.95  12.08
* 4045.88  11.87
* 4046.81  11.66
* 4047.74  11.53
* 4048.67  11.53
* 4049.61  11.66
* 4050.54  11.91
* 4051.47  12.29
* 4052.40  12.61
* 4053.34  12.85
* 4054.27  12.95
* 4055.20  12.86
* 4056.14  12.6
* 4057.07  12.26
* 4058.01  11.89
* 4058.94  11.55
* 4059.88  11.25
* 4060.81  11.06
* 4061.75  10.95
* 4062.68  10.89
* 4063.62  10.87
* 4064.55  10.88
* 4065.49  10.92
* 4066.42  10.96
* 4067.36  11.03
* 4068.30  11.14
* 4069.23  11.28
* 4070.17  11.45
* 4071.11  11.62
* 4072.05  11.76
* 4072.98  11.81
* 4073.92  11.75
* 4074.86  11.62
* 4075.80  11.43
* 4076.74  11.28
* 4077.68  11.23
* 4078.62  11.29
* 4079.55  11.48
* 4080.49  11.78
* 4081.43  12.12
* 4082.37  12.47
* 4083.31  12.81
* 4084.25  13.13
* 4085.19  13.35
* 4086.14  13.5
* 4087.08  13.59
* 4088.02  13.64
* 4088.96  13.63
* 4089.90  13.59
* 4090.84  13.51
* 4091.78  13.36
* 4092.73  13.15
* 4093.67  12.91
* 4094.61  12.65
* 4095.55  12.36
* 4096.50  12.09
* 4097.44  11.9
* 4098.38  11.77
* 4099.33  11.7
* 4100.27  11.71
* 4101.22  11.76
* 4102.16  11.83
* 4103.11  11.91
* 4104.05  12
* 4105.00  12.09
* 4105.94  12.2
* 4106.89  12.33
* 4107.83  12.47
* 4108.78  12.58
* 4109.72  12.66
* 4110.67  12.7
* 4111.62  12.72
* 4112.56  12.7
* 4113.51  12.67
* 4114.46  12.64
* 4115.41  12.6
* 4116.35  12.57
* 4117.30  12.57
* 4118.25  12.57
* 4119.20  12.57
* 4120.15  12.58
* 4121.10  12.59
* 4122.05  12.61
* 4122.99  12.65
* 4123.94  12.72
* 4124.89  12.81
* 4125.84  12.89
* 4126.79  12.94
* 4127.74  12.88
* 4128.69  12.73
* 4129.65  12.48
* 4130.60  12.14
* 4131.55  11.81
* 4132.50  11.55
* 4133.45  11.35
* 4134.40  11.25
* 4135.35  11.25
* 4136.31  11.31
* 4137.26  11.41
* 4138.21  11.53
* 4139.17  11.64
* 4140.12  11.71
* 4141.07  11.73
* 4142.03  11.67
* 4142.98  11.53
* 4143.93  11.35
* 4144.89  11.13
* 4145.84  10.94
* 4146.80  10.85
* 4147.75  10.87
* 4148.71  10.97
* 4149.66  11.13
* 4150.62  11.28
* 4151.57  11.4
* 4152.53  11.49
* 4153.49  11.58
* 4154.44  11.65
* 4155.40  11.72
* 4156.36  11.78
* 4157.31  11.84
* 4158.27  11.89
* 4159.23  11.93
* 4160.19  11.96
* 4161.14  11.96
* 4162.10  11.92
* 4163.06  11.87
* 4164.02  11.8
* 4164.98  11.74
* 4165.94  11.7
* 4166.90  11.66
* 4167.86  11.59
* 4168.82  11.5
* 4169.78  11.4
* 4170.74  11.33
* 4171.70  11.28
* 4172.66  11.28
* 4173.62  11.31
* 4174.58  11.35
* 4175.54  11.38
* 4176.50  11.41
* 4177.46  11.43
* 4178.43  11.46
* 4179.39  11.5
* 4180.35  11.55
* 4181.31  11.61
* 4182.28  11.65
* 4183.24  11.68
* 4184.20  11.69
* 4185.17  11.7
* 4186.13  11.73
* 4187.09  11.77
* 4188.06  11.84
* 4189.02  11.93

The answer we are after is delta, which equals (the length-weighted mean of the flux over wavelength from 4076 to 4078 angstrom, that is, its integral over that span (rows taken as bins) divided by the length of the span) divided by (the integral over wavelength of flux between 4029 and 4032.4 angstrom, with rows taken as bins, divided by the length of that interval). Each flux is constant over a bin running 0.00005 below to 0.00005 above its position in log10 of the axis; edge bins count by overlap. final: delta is 0.97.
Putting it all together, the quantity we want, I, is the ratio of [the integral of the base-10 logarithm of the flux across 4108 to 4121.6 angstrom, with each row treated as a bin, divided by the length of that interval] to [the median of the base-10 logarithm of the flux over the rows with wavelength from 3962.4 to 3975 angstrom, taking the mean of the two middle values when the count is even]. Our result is 1.54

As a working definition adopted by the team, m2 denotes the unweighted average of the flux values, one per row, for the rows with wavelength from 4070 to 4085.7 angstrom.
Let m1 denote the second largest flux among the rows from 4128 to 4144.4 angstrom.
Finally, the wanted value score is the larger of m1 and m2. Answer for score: 12.5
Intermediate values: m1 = 12.48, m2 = 11.9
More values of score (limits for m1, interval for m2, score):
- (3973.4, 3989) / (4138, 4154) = 11.3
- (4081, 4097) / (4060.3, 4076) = 13.6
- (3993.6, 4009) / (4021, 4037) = 12.7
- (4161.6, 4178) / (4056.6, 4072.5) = 11.9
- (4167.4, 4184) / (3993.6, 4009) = 12.1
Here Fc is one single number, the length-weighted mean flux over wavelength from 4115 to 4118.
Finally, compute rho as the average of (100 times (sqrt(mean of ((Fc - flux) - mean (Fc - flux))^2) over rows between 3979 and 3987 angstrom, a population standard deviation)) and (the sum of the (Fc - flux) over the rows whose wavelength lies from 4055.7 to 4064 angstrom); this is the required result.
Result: 24.9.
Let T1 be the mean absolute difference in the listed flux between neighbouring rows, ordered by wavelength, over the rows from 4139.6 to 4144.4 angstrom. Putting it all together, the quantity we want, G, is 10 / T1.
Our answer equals 100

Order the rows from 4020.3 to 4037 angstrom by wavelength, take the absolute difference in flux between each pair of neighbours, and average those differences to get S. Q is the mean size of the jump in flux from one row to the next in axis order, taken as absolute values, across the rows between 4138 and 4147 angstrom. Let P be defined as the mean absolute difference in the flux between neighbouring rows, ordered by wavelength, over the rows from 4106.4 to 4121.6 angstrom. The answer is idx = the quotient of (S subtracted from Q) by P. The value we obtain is 0.0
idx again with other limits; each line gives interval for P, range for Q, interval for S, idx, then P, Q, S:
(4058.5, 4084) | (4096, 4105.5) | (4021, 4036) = -0.2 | 0.15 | 0.09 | 0.119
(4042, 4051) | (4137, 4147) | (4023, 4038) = 0.1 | 0.15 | 0.12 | 0.112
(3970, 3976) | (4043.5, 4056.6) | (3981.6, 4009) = 0.2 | 0.49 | 0.19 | 0.099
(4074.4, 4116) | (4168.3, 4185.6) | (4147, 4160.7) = -0.3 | 0.14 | 0.04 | 0.084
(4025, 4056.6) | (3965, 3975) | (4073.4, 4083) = 1.2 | 0.13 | 0.35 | 0.196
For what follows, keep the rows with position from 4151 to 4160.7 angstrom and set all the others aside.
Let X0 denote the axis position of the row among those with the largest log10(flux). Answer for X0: 4160.19 angstrom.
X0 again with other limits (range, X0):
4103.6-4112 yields 4111.62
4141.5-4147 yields 4142.03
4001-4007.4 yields 4006.94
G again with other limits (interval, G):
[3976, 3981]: 36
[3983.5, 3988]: 121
